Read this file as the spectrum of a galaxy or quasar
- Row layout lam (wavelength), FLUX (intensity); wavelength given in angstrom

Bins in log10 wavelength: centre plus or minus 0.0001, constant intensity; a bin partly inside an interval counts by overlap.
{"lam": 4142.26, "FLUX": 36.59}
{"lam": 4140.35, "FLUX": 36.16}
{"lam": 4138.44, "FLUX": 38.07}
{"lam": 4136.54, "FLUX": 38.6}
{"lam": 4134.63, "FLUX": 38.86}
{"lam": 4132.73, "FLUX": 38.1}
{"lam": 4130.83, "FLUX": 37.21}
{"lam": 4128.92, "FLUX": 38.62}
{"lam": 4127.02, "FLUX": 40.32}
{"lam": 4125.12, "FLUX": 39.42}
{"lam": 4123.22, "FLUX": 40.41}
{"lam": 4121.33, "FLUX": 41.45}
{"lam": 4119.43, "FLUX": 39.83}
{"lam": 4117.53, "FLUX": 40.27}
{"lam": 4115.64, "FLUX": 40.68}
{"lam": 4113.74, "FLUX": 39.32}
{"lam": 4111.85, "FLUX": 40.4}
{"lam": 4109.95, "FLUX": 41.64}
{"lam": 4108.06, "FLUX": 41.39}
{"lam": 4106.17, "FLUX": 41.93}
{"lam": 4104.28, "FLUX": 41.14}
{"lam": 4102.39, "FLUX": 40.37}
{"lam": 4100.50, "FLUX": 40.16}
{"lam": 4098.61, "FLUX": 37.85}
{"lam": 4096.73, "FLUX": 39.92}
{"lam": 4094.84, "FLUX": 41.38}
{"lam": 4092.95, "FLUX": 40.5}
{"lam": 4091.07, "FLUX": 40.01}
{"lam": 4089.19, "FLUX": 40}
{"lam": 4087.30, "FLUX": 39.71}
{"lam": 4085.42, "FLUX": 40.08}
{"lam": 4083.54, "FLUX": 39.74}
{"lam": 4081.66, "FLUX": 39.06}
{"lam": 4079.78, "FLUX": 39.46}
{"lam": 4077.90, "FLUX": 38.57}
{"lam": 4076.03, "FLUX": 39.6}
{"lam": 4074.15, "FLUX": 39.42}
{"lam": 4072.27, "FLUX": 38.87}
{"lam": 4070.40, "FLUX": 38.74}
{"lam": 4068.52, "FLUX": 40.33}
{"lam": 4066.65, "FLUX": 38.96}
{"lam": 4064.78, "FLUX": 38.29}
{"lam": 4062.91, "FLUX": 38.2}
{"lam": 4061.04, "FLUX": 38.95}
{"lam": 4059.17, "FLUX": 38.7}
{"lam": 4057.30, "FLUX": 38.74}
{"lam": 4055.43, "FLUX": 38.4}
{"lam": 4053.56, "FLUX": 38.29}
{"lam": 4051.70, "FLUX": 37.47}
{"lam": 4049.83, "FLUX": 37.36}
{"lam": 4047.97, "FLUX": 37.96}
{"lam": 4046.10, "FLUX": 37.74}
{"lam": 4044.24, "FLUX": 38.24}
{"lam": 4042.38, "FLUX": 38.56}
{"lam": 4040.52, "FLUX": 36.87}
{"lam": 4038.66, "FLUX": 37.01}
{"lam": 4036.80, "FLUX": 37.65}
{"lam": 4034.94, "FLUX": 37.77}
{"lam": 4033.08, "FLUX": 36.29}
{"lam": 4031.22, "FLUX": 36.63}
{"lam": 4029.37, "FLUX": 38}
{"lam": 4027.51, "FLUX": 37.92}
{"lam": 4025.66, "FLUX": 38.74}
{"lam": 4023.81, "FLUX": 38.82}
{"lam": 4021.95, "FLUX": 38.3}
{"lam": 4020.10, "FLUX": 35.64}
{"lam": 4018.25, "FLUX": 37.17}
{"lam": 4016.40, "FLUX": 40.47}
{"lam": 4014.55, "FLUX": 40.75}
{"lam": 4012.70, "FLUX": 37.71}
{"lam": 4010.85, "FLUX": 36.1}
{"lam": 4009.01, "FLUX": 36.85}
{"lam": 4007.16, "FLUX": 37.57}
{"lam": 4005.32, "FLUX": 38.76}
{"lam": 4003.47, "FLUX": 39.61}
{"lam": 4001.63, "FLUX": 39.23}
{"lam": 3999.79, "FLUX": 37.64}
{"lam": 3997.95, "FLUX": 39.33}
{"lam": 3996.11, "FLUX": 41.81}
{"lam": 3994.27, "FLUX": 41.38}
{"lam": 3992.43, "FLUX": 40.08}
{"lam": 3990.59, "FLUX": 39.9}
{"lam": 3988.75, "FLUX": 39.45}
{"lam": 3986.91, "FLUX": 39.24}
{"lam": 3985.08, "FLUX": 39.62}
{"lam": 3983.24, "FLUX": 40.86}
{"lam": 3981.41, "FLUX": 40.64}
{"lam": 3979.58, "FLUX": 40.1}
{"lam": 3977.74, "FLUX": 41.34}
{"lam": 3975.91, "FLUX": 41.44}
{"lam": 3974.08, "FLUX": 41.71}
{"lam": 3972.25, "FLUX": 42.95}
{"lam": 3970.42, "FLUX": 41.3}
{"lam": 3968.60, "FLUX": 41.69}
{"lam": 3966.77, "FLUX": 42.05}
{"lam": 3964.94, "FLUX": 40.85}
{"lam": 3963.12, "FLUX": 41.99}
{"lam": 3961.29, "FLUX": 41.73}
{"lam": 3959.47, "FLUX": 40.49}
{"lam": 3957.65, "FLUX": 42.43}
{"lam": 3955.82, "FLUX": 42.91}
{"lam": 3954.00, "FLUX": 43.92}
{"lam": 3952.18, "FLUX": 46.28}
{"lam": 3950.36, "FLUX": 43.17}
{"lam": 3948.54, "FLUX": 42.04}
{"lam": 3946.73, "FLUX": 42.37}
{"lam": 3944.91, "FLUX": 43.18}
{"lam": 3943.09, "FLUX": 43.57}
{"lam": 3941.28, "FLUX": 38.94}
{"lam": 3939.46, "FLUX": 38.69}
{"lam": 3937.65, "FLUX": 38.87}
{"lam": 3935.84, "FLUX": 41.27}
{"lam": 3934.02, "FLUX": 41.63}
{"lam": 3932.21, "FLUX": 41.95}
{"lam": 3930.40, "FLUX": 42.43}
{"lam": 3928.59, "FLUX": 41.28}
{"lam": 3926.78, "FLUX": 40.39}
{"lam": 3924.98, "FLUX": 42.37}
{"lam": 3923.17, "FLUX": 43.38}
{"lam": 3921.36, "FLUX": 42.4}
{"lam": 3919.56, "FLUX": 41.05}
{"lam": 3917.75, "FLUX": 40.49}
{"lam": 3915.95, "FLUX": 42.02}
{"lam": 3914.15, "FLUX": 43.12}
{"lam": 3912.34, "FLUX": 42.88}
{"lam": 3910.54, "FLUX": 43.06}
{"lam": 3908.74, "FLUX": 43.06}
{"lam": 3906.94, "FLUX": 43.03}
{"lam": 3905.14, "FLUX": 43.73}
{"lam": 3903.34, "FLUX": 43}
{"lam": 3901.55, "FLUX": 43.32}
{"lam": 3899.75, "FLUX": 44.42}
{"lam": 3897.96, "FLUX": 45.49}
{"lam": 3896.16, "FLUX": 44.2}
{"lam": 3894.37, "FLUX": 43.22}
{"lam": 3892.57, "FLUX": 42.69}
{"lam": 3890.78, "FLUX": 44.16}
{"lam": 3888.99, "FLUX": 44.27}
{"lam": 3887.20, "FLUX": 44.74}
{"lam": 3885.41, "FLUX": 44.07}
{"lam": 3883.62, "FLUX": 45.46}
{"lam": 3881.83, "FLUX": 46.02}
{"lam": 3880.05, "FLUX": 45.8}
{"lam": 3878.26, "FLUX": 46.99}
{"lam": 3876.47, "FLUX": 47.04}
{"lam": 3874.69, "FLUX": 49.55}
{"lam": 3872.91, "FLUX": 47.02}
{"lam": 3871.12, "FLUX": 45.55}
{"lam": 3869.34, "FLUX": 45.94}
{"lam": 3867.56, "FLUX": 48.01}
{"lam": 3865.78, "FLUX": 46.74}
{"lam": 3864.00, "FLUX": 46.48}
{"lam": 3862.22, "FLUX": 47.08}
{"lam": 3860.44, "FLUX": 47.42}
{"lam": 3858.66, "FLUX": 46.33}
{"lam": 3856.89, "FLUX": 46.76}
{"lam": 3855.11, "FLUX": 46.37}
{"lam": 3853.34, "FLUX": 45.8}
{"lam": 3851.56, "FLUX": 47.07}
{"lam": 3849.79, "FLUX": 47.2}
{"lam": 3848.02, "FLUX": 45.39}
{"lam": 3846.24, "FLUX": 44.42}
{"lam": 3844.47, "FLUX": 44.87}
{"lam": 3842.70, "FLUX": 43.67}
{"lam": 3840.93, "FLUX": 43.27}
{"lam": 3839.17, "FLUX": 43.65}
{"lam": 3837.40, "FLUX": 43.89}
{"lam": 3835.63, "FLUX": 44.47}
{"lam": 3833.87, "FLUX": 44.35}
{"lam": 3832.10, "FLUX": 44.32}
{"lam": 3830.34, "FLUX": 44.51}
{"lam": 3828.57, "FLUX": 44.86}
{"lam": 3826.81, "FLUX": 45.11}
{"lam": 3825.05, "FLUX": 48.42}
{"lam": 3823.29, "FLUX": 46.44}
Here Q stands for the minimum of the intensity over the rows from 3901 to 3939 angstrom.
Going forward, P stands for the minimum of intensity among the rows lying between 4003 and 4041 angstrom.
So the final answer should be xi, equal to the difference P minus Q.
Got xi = -3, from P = 35.64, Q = 38.87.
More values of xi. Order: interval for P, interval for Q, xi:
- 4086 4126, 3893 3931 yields -3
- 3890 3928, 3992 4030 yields 5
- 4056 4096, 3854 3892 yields -6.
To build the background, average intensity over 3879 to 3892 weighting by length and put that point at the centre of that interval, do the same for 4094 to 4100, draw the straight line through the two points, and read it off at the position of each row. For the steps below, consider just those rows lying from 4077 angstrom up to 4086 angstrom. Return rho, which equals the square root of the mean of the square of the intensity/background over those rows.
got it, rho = 0.982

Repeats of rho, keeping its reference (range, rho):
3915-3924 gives 0.950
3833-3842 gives 0.953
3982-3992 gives 0.938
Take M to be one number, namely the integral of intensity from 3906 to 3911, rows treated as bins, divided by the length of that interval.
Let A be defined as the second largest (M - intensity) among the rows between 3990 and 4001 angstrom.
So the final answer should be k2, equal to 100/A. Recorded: 27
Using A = 4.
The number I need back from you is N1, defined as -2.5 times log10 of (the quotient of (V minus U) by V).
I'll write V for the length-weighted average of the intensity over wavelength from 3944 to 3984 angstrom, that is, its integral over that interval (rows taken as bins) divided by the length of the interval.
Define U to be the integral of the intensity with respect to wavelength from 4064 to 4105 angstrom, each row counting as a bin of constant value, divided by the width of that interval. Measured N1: 3.1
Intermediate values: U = 39.6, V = 42.1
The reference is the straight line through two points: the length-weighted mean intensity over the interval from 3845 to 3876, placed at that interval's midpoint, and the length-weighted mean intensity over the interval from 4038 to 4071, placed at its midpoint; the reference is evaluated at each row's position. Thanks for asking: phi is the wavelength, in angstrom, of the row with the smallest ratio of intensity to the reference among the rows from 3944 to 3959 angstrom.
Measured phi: 3948.54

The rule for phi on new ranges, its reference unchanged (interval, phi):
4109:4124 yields 4113.74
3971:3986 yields 3985.08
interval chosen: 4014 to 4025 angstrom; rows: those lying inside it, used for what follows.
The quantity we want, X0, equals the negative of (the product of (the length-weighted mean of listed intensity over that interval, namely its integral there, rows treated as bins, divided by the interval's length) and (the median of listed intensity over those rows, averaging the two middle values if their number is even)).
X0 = -1483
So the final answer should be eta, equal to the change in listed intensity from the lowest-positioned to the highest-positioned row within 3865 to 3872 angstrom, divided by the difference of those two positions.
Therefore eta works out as -0.22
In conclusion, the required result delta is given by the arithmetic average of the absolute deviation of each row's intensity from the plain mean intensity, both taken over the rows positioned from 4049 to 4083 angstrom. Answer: 0.52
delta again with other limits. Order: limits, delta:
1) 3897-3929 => 0.98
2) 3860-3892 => 1.13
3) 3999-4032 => 1.09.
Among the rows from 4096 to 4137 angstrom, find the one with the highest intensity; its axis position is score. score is 4106.17 angstrom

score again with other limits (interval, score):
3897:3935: 3897.96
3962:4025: 3972.25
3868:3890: 3874.69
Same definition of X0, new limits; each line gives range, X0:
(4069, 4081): -1532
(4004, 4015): -1426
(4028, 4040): -1389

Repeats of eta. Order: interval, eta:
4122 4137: -0.14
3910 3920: -0.22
